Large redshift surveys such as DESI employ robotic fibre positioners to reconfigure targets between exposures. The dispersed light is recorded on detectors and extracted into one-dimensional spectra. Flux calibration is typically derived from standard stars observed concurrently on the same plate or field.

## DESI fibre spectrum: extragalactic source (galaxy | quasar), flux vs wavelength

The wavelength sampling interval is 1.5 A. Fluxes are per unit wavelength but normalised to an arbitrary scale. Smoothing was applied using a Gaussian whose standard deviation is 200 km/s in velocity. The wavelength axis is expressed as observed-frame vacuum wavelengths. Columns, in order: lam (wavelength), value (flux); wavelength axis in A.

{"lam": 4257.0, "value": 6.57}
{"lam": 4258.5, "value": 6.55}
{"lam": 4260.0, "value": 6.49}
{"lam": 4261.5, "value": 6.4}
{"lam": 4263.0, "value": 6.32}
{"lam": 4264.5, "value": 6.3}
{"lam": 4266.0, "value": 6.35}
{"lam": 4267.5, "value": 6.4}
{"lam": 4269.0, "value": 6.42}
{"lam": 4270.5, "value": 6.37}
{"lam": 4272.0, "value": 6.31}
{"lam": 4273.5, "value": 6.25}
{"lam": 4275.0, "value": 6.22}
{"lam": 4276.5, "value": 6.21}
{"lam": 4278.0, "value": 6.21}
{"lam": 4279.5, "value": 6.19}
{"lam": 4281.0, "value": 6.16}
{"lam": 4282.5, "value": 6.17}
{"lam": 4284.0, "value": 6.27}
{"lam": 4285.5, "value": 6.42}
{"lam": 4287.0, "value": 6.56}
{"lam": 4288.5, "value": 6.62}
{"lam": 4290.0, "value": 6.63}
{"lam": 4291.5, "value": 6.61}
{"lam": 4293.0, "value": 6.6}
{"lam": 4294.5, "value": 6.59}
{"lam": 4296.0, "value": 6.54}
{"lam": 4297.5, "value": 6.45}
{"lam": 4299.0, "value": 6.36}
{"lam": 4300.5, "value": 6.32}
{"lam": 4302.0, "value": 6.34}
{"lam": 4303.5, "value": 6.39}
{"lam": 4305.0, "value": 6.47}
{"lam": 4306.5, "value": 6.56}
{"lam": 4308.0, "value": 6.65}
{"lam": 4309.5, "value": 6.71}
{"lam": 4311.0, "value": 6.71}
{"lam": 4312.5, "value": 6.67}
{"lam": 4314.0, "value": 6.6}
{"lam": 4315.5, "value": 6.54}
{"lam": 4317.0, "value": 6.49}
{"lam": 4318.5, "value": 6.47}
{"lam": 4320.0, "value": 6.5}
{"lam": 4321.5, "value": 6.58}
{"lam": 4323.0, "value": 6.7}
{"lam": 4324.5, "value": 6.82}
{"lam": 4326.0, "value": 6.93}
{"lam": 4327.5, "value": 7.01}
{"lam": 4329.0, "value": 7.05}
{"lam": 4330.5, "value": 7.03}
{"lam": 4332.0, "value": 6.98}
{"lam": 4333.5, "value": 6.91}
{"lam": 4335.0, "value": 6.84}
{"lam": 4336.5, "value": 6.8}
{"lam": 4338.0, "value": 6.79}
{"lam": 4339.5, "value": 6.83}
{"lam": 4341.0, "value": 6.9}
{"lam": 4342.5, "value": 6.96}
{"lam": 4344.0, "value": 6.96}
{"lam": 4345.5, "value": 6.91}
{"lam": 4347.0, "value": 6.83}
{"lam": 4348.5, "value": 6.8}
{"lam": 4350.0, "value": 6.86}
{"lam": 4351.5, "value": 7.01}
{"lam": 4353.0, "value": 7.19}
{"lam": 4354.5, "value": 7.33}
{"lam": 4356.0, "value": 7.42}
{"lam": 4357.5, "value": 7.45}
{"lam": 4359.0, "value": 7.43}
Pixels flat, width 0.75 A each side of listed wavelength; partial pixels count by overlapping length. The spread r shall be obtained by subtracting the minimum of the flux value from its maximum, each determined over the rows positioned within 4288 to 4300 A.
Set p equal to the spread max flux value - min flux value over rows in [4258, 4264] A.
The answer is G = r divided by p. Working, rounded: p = 0.230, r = 0.27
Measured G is 1.2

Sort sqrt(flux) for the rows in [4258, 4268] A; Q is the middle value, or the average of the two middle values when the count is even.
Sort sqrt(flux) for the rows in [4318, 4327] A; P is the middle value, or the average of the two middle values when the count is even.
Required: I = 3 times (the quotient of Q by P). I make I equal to 2.95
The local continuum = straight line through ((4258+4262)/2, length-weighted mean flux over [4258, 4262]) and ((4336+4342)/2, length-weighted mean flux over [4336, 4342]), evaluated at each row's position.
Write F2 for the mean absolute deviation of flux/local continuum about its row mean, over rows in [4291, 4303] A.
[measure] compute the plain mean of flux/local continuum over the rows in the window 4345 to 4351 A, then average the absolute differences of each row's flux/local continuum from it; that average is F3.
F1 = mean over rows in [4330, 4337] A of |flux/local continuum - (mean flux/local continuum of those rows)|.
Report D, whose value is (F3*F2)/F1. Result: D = 0.0077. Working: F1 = 0.012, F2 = 0.0183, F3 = 0.0051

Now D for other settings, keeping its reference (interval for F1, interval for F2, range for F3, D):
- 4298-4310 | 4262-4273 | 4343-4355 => 0.0057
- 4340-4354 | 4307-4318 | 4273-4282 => 0.0046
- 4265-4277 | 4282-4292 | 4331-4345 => 0.0153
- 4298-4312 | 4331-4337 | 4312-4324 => 0.0057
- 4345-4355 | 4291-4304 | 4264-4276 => 0.0082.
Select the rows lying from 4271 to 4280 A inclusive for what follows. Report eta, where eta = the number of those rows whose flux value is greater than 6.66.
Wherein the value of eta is 0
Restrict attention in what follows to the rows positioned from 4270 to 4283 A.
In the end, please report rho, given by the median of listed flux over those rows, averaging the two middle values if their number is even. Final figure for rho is 6.21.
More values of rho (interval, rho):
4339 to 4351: 6.88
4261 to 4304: 6.36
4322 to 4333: 6.98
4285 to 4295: 6.60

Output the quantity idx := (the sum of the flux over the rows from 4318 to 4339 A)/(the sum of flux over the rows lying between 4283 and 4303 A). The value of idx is 1.1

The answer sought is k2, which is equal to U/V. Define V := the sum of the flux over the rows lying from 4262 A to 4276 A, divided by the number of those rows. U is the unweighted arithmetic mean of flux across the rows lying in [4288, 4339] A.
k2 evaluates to 1.05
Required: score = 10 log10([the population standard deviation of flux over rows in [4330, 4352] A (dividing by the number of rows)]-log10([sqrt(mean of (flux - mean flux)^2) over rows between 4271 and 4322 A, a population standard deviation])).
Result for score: -0.7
